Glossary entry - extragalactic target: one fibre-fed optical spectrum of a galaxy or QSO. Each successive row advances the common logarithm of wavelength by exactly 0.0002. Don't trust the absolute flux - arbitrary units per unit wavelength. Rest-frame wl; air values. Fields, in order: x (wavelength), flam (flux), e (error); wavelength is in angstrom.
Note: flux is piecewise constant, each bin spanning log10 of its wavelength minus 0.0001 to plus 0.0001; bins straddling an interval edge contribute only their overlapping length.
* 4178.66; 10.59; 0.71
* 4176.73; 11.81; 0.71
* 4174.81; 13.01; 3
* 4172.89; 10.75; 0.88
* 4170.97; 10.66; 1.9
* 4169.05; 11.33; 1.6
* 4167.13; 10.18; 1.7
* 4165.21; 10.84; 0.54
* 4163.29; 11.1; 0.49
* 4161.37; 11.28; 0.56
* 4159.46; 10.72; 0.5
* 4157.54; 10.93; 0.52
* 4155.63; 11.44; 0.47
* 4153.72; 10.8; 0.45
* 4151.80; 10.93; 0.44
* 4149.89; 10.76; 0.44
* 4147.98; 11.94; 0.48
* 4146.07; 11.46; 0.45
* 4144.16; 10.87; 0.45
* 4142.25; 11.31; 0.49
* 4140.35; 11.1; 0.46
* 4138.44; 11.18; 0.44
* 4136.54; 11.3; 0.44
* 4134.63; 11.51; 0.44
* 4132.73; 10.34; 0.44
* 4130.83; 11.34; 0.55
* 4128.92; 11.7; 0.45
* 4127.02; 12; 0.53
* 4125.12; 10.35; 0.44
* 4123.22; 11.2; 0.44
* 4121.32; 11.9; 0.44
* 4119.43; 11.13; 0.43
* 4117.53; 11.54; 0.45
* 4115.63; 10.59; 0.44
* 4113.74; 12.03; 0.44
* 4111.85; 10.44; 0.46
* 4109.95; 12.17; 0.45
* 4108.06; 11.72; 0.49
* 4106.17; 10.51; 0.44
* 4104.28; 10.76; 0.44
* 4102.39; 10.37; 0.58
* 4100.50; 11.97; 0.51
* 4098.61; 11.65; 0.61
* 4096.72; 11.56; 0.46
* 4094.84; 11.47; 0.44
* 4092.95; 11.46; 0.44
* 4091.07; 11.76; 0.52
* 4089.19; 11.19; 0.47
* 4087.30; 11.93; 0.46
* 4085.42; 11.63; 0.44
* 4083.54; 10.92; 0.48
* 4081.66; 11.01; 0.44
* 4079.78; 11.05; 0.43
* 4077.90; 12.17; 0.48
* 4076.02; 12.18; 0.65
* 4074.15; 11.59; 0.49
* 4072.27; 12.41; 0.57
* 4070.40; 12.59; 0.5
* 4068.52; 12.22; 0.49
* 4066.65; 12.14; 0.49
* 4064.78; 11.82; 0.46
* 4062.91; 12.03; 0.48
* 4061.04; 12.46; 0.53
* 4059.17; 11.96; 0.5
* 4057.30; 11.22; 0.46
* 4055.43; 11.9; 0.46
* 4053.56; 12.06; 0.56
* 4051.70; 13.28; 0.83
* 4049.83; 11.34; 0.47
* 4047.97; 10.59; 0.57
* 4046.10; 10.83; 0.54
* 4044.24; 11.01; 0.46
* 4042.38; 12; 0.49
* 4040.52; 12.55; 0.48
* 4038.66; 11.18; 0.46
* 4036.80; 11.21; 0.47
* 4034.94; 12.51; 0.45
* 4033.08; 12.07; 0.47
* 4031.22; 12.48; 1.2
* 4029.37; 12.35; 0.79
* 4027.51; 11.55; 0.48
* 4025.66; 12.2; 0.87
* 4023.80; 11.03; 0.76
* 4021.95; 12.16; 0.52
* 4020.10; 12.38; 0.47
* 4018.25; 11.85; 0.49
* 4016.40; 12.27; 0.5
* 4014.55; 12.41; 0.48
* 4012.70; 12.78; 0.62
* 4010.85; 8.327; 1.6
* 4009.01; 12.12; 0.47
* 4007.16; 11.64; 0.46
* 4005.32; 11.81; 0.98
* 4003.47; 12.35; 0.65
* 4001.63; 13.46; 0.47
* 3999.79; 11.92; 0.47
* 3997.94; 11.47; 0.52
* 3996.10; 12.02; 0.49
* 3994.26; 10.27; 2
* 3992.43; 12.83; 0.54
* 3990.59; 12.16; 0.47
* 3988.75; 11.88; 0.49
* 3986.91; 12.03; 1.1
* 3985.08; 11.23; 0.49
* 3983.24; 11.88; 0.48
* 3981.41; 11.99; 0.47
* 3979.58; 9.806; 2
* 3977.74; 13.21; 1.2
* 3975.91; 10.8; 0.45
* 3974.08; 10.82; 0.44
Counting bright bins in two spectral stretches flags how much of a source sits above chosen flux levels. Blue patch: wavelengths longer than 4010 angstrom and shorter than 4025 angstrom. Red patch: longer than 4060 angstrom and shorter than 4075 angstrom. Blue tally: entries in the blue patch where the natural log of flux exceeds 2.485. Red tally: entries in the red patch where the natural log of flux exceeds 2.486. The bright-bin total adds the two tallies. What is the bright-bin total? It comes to 11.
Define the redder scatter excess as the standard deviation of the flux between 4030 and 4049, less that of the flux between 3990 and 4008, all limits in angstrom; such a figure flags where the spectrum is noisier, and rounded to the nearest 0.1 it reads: -0.1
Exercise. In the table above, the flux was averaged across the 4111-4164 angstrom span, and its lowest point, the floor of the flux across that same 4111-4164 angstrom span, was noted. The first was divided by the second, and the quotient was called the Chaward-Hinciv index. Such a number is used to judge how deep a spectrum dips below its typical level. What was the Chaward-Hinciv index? 1.08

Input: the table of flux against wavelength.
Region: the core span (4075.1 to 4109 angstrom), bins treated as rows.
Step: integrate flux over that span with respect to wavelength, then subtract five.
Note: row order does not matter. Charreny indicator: 382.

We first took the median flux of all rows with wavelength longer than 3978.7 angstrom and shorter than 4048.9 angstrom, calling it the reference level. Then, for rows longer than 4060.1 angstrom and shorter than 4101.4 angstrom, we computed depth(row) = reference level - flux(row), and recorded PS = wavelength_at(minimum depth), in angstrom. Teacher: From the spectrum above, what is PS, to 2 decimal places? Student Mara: 4070.40 angstrom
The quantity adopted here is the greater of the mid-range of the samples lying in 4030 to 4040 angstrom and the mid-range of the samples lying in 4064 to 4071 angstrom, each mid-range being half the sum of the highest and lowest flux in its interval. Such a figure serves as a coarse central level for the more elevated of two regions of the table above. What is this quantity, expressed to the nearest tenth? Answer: 12.2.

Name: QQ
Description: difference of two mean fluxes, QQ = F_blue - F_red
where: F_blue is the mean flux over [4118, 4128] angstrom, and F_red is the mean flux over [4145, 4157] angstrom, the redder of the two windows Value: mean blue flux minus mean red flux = 0.1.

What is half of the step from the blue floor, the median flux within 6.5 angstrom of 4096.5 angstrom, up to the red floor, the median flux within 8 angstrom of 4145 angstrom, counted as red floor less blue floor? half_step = -0.21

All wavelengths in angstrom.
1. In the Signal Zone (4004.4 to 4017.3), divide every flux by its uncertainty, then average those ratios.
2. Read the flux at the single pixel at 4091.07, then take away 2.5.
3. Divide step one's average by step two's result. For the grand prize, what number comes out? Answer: 2.15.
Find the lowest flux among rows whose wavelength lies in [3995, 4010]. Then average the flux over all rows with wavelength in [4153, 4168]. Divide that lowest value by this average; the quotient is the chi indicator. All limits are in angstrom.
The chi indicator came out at 1.05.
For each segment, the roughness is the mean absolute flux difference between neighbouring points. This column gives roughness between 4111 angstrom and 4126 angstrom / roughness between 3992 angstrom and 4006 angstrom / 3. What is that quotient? 0.26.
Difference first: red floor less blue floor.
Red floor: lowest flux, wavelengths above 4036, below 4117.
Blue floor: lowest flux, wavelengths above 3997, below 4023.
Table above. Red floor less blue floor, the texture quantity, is 2.0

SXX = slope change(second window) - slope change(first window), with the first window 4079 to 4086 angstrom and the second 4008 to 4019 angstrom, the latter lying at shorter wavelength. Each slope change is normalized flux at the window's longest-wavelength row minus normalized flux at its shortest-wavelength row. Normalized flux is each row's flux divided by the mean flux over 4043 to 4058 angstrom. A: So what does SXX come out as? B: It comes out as -0.07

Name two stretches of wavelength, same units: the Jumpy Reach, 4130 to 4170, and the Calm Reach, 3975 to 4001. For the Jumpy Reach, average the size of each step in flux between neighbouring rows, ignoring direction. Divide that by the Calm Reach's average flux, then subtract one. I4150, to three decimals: -0.957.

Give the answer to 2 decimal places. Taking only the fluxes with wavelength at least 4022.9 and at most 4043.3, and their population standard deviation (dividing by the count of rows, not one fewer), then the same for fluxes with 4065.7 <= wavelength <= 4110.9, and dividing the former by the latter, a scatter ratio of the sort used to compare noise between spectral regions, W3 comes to 0.94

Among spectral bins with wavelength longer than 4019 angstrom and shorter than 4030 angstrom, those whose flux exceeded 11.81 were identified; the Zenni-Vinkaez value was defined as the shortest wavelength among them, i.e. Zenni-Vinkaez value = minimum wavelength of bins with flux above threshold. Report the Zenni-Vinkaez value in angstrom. 4020.10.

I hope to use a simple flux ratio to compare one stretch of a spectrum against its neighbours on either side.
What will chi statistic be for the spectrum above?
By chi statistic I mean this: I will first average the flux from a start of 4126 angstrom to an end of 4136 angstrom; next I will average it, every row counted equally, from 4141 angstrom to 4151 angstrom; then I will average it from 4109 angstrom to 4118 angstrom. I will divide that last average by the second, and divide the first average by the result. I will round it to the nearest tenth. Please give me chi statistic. 11.3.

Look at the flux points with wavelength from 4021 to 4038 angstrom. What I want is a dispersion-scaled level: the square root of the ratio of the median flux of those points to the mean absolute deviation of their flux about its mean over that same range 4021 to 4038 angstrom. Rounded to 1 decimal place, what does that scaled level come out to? 5.1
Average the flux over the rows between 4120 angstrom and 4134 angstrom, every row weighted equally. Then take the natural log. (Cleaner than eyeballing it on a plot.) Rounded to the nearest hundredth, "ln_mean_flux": 2.42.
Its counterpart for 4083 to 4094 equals 2.44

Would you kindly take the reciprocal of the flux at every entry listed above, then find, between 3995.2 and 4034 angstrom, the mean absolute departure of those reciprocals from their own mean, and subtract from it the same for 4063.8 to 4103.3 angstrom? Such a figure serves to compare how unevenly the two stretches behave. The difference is 0.0014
